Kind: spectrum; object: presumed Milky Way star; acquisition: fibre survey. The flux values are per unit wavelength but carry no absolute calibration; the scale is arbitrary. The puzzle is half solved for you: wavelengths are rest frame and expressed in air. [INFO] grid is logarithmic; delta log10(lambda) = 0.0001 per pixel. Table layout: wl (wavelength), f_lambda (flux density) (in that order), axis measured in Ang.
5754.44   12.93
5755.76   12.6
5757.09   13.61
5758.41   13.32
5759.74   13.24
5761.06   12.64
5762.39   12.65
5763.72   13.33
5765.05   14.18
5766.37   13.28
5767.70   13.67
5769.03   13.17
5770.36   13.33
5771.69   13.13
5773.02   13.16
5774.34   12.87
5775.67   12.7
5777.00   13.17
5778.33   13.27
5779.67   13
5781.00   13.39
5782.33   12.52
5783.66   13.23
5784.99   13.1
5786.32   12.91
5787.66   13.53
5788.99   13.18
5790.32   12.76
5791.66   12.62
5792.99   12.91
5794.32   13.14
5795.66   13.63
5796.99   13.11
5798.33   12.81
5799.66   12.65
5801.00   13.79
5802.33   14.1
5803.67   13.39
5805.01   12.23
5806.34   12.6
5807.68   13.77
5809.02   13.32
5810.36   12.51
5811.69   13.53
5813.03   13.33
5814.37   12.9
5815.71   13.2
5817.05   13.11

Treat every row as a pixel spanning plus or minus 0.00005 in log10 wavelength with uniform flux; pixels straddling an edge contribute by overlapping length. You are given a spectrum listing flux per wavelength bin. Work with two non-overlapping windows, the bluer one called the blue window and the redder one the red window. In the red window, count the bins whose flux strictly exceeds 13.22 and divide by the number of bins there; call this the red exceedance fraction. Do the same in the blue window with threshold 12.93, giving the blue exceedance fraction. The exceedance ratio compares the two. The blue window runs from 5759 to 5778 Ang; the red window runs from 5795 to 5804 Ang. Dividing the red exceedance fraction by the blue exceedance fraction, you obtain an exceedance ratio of 0.80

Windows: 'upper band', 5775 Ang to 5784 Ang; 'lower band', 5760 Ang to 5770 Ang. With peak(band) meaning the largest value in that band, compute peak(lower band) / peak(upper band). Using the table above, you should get 1.06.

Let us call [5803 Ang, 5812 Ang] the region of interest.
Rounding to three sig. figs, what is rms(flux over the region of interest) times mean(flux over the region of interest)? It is 170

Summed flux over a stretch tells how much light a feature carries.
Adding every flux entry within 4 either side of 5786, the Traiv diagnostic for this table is 78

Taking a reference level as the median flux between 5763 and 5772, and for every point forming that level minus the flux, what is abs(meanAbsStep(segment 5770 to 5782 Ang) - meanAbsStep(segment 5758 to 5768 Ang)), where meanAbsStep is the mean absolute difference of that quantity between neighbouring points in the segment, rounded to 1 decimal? 0.3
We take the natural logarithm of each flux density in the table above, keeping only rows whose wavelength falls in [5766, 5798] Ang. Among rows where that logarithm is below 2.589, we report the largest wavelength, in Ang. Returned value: 5796.99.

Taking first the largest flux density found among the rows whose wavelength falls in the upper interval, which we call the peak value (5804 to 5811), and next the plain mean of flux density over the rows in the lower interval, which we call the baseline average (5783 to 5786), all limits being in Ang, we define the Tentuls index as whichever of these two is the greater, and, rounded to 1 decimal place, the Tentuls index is 13.8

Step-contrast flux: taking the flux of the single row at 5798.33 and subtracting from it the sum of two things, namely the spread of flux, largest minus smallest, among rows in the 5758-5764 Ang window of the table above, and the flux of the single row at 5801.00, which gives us -1.7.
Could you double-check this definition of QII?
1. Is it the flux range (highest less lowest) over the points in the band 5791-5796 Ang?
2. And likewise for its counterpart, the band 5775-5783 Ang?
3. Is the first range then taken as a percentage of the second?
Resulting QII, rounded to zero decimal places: 116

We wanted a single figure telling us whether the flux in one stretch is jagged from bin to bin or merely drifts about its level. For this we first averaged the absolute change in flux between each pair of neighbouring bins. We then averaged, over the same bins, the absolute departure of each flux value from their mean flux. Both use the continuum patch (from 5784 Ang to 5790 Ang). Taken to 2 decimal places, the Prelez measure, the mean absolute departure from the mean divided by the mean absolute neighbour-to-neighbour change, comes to 0.45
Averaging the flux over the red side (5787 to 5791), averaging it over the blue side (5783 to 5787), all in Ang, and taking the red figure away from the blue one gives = -0.08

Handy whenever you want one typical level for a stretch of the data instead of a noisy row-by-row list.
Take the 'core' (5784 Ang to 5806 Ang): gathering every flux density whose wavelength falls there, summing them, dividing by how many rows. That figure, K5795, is 13.1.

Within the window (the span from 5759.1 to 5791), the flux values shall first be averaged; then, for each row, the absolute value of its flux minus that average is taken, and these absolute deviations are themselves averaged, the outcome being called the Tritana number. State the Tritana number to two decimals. 0.26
